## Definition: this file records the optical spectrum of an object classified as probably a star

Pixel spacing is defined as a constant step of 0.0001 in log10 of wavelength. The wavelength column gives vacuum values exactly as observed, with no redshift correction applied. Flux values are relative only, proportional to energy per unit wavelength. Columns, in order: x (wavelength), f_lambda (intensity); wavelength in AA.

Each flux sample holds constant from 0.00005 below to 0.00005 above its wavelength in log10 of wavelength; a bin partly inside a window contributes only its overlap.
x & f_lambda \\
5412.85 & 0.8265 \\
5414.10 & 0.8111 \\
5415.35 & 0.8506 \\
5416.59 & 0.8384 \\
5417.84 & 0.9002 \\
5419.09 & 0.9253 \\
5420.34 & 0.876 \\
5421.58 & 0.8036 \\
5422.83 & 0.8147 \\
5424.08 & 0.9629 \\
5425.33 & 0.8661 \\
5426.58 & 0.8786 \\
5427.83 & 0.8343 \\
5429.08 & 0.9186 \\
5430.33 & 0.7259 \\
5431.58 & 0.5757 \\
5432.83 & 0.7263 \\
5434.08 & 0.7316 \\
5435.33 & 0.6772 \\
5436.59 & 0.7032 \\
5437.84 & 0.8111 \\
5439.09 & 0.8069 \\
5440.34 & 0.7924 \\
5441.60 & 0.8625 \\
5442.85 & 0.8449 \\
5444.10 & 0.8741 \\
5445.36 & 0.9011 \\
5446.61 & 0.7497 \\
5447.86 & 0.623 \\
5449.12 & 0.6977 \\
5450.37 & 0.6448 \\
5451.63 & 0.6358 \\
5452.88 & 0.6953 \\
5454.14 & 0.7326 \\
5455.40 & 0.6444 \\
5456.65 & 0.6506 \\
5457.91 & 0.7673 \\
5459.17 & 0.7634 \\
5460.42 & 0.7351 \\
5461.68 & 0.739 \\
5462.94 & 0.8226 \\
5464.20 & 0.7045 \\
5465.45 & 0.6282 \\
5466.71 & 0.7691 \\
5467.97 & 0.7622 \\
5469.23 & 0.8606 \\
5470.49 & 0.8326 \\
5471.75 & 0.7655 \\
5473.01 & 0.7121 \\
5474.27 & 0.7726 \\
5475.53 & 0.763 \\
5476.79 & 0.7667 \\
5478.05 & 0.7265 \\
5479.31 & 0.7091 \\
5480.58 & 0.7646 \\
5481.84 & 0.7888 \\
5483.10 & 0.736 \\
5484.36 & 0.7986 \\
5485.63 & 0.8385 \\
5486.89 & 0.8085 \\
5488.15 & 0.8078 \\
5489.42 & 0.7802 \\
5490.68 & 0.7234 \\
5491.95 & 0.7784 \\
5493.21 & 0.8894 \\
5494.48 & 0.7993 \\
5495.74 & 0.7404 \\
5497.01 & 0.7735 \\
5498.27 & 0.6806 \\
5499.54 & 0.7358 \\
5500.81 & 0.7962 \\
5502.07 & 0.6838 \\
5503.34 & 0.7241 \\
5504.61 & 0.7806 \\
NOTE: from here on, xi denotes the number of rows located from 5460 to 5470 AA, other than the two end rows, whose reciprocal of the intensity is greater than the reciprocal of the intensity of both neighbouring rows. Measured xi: 2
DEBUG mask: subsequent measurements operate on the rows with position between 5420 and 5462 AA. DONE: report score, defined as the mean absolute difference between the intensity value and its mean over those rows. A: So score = 0.079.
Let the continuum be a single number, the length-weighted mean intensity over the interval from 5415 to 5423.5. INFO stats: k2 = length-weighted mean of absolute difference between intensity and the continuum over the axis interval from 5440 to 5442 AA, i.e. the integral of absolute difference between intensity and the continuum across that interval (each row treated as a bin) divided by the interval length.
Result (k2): 0.034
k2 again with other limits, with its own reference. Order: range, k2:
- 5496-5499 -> 0.131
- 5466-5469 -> 0.085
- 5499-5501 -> 0.099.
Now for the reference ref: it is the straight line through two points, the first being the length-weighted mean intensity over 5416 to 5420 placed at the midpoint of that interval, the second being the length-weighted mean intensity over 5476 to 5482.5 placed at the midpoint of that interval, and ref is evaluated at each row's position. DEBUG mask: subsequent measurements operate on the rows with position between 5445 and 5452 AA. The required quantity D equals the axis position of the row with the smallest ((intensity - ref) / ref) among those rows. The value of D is 5447.86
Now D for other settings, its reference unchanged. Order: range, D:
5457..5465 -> 5464.20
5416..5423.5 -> 5421.58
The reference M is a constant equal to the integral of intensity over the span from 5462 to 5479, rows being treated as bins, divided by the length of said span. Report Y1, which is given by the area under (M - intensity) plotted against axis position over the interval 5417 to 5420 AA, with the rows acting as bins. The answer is -0.43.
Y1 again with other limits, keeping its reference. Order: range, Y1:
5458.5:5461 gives 0.02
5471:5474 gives 0.04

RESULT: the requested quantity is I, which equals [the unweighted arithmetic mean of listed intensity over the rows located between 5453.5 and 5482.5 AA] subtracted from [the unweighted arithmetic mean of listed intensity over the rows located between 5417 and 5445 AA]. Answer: 0.067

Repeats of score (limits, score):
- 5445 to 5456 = 0.061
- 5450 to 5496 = 0.048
